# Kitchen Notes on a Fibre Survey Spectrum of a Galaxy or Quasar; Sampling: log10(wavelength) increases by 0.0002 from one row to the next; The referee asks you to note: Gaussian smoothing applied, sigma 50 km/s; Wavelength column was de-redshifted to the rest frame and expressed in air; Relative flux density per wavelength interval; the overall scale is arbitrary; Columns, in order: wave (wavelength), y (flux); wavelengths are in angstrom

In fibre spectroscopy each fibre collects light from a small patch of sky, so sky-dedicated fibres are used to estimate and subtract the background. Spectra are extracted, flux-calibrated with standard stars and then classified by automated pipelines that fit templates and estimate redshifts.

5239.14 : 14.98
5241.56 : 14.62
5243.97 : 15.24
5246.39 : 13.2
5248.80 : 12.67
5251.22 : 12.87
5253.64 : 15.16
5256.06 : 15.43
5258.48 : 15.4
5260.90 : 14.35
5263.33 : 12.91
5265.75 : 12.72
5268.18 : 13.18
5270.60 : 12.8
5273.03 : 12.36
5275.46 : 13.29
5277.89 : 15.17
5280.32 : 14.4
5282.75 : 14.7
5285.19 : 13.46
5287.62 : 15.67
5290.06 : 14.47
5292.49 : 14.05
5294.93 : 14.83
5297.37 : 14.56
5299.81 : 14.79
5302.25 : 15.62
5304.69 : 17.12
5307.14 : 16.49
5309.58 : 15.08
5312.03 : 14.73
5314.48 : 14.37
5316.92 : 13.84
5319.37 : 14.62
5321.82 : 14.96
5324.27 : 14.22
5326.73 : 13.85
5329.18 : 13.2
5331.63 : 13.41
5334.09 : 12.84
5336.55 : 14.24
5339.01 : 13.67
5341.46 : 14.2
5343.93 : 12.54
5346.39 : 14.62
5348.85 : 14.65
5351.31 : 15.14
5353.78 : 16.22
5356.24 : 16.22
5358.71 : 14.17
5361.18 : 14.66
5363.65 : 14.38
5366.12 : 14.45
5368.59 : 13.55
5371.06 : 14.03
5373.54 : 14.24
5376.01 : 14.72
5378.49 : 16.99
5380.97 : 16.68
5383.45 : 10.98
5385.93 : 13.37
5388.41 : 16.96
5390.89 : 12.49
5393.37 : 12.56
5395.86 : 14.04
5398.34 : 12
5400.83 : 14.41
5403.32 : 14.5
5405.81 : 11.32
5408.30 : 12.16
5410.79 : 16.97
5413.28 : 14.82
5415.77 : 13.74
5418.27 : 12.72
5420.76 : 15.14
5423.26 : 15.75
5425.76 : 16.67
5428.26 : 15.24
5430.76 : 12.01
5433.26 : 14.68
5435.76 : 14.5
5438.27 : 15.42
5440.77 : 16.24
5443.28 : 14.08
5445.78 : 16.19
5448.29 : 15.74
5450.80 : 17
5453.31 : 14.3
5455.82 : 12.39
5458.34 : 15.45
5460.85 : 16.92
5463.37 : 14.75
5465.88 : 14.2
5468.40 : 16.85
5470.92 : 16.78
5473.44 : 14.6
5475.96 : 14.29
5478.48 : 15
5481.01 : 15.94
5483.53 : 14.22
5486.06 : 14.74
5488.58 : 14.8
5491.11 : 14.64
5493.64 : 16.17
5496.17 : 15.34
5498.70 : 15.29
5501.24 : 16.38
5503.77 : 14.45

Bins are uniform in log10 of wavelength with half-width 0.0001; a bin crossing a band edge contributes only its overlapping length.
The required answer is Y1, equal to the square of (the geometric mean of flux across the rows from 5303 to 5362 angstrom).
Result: 210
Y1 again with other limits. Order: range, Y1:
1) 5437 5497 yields 231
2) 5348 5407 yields 201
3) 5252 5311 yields 209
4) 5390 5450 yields 202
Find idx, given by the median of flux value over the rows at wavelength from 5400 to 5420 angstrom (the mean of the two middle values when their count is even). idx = 14.1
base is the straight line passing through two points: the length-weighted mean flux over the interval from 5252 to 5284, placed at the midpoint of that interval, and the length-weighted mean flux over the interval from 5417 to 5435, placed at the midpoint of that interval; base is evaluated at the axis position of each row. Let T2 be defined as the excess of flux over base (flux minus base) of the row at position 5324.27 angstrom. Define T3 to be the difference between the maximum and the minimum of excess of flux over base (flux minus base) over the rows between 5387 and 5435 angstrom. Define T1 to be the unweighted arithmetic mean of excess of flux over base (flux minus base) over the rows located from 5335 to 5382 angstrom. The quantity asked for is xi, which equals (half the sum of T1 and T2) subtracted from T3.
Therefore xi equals 5.5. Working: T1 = 0.4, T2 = 0.0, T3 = 5.7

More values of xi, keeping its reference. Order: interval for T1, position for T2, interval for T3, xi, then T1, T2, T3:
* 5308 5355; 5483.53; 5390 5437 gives 5.9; 0.0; -0.6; 5.6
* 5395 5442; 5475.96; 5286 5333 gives 4.4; -0.2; -0.5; 4.0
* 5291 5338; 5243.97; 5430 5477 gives 4.0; 0.4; 1.4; 4.9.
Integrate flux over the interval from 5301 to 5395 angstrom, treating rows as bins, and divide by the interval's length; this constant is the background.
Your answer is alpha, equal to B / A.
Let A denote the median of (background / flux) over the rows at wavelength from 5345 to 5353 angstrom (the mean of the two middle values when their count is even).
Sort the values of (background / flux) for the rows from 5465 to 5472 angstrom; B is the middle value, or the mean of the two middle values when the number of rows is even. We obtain 0.87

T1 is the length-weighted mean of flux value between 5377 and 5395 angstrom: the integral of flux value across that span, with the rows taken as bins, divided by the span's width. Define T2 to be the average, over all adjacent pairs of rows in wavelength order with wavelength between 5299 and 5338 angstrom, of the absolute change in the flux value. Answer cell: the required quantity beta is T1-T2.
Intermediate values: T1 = 14.3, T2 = 0.7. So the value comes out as 13.6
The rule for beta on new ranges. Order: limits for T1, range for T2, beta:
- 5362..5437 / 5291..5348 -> 13.4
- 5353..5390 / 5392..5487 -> 13.1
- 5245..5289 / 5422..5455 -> 12.3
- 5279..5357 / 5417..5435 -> 12.7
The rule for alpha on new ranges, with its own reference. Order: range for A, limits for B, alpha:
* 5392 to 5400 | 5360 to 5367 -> 0.87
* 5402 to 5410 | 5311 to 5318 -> 0.85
